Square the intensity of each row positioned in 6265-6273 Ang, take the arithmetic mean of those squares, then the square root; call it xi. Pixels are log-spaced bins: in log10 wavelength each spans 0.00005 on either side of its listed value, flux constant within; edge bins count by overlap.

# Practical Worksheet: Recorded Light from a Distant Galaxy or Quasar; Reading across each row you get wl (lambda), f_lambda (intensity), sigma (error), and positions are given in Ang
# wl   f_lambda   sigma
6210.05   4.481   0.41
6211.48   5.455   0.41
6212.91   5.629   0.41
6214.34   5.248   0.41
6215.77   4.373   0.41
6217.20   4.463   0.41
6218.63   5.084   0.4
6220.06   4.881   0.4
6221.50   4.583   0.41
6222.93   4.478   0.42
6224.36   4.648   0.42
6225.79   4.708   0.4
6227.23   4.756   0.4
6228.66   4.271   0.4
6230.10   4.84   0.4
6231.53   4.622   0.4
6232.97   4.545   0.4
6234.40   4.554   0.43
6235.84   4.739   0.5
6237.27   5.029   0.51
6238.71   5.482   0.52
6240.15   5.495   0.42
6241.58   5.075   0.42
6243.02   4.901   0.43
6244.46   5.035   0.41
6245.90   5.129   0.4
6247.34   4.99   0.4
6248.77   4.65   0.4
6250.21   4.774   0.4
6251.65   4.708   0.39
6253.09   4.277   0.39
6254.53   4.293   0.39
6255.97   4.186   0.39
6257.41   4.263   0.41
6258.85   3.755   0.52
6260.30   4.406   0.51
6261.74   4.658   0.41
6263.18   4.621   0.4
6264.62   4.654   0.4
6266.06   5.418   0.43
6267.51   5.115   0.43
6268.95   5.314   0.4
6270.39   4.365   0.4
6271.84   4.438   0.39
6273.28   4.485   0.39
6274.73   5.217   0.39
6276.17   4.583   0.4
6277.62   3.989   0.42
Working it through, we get 4.95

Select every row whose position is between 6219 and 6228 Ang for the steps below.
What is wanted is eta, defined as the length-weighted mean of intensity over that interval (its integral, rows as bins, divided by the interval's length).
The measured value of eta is 4.7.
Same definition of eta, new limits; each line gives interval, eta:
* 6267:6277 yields 4.8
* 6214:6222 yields 4.8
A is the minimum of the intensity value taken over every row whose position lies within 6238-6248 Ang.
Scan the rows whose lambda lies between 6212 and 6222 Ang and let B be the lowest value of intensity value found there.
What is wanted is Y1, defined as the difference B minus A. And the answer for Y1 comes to -0.53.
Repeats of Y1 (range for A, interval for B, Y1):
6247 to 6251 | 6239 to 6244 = 0.25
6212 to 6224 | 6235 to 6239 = 0.37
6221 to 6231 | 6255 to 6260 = -0.52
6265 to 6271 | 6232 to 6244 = 0.18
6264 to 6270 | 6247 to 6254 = -0.38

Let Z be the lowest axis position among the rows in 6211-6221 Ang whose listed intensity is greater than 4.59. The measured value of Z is 6211.48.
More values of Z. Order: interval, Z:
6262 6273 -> 6263.18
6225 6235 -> 6225.79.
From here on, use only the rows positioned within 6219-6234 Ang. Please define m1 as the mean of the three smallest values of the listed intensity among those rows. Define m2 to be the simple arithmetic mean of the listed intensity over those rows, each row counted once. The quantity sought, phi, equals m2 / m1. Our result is 1.05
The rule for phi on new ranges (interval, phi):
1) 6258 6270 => 1.11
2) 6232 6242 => 1.08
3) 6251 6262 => 1.06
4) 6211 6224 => 1.11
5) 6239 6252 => 1.06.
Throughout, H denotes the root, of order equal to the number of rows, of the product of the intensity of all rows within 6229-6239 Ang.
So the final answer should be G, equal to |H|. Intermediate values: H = 4.82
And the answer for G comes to 4.82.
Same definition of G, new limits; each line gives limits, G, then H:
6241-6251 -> 4.93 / 4.93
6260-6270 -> 4.87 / 4.87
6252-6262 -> 4.25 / 4.25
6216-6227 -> 4.69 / 4.69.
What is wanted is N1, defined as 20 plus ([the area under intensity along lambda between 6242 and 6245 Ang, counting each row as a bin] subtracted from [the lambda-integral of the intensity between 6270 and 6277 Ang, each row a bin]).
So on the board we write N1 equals 37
